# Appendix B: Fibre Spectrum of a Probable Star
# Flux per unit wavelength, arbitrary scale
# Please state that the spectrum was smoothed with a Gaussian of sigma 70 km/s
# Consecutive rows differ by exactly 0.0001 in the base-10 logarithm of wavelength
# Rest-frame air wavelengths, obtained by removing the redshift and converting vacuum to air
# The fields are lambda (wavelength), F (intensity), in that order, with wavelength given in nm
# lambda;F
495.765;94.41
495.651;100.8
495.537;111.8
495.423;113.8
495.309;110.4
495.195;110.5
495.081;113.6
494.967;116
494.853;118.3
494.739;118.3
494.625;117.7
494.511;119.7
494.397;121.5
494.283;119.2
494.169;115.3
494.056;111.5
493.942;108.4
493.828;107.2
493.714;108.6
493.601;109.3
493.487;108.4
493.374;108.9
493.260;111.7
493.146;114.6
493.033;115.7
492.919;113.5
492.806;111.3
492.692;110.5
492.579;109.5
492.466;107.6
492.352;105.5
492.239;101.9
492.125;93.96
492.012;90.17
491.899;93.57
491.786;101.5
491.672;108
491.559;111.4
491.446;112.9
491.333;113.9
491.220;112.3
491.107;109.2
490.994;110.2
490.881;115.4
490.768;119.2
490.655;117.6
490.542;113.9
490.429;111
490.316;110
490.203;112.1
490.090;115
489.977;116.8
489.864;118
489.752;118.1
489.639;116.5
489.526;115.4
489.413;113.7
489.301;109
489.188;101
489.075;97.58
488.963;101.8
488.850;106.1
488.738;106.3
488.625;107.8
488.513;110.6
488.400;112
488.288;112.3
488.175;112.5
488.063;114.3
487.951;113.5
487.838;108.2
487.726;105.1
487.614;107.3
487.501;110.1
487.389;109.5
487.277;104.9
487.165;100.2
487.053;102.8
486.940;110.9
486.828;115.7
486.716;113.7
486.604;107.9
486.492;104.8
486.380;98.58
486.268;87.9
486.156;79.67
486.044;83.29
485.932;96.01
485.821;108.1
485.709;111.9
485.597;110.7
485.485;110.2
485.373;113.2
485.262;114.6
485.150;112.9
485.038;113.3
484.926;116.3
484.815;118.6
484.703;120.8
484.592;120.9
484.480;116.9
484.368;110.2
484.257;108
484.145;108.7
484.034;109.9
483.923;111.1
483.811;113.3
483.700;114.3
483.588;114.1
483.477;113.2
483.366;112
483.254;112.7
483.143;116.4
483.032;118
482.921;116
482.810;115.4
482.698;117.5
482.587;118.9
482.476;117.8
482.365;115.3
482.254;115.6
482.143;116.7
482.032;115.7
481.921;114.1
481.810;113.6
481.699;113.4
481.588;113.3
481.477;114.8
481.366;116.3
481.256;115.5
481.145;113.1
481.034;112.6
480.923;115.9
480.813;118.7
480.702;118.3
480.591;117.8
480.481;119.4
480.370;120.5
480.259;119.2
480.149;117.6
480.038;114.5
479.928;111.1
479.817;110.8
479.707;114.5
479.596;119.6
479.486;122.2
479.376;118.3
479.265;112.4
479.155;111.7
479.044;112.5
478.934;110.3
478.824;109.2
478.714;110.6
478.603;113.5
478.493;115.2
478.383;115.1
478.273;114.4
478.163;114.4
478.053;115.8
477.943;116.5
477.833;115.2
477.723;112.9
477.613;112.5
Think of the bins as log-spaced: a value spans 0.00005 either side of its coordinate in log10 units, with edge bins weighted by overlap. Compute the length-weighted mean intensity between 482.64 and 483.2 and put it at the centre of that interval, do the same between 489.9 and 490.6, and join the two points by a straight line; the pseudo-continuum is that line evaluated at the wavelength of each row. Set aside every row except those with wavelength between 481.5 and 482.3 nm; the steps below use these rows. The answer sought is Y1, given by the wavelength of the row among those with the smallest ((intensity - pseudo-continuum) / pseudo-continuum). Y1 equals 481.588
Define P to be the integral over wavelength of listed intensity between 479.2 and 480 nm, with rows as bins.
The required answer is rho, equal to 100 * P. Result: 9244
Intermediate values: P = 92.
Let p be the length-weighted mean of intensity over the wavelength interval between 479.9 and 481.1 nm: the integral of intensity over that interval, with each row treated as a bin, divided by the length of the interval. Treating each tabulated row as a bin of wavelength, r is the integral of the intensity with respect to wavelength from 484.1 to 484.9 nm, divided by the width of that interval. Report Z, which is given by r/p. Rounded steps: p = 117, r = 115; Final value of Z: 0.98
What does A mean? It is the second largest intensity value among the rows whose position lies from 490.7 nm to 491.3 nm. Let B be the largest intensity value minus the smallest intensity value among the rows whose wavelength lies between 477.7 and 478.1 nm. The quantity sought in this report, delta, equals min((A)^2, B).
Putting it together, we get 4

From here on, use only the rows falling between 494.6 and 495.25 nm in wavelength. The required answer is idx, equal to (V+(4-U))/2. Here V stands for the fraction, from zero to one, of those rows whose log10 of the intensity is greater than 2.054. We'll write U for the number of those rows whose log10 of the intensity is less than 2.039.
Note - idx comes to 2.4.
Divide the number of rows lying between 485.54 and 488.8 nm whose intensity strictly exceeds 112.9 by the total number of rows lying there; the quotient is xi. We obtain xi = 0.1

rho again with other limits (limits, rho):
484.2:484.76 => 6452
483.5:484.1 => 6755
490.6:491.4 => 9121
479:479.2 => 2234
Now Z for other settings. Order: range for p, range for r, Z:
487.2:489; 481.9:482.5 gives 1.06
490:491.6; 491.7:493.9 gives 0.94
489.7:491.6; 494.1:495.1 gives 1.03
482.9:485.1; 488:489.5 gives 0.95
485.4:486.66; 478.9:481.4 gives 1.16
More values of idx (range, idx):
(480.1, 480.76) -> 2.5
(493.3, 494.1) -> -1.0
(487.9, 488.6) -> 2.2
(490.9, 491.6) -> 1.6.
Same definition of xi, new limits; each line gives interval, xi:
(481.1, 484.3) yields 0.8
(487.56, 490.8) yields 0.4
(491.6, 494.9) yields 0.3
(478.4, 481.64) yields 0.7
